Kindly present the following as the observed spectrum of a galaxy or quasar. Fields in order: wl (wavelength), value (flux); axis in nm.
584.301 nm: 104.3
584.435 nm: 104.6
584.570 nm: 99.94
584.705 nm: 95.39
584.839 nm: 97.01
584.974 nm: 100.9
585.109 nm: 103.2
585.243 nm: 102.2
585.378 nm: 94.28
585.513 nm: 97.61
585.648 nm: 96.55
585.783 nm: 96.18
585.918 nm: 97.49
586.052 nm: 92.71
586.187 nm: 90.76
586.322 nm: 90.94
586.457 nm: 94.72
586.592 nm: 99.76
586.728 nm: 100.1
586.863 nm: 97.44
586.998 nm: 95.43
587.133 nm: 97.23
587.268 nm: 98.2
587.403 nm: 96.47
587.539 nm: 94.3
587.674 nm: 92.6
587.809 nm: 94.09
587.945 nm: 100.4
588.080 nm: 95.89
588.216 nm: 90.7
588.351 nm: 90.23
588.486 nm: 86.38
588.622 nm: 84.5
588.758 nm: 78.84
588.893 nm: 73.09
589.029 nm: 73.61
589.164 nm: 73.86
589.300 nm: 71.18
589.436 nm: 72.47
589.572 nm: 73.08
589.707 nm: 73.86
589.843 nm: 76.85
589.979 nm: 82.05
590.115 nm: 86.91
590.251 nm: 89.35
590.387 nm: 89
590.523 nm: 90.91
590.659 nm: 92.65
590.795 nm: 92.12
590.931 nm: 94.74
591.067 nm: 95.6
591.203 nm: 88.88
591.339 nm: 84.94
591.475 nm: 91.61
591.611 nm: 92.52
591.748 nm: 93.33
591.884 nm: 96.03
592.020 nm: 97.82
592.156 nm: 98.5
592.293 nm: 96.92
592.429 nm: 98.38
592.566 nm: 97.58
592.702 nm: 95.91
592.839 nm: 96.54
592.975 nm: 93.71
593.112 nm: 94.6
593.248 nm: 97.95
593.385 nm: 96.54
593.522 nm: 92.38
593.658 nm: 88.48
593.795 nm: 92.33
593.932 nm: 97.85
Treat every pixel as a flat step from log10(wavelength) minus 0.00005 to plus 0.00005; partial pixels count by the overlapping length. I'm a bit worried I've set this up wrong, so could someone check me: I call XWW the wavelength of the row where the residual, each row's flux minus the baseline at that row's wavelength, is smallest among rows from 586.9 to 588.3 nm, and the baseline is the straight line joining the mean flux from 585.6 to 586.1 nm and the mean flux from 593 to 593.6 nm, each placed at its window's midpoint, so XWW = 588.216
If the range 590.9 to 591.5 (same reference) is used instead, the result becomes 591.339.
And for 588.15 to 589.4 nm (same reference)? 589.300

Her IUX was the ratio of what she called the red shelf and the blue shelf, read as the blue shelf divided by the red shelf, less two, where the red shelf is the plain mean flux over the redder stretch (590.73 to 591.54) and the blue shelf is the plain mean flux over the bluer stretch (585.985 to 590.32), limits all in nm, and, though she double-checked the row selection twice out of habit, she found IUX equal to -1.04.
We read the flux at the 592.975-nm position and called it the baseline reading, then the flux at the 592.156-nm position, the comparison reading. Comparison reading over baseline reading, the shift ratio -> 1.05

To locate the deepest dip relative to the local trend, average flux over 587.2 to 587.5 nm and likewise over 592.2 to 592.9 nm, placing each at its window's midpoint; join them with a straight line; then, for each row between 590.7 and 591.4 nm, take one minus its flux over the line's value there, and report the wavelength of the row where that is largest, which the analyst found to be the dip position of 591.339 nm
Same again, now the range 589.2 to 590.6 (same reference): 589.300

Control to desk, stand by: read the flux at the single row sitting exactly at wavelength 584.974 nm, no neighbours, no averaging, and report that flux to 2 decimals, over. 100.90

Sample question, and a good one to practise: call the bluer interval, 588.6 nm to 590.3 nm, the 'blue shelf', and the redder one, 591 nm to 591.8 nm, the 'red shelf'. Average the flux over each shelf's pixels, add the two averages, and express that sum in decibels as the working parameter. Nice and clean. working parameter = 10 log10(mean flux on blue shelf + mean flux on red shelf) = 22.3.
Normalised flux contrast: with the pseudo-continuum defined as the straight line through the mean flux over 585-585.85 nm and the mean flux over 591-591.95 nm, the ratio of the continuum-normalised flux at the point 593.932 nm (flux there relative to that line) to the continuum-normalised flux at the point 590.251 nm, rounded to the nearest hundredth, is 1.14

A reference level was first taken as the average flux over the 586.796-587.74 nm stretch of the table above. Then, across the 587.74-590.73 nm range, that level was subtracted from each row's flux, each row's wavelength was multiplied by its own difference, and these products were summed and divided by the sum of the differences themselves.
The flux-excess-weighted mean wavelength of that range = 589.37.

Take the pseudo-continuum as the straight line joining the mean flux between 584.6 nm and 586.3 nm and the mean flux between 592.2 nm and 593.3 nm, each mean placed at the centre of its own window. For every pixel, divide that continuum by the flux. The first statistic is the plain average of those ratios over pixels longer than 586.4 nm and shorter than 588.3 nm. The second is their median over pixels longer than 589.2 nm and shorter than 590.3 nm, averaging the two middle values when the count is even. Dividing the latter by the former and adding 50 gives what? 51.3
